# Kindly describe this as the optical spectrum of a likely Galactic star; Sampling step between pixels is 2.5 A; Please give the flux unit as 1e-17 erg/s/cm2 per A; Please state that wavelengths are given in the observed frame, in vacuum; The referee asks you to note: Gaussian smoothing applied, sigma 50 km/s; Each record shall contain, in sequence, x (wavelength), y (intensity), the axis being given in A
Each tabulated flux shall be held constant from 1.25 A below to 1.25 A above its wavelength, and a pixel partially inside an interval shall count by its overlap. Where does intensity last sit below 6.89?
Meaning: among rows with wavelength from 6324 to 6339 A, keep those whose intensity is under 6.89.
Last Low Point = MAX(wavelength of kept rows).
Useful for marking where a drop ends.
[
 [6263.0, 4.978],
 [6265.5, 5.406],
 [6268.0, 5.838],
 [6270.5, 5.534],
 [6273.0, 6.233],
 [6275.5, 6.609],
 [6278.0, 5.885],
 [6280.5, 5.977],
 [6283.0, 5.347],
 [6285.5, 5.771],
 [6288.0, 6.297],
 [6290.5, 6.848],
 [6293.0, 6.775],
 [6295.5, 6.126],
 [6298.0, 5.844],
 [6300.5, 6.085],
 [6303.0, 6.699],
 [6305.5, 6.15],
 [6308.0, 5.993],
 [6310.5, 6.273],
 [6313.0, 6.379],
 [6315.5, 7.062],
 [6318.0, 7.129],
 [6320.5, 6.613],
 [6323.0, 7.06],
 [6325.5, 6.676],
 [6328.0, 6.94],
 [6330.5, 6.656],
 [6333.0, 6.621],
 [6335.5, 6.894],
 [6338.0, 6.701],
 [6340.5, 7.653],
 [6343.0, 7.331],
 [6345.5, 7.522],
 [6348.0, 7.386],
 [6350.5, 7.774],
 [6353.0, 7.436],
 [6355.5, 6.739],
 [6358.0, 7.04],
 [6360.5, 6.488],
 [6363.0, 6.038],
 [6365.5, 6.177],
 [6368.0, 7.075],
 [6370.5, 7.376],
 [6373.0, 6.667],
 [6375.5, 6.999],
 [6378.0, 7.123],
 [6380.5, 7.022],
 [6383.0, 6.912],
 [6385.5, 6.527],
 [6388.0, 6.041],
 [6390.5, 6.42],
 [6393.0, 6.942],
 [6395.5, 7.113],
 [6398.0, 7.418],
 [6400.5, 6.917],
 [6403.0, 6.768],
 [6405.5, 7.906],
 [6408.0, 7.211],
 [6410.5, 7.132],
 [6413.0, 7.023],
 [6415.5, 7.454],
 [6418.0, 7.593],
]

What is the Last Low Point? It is 6338.0 A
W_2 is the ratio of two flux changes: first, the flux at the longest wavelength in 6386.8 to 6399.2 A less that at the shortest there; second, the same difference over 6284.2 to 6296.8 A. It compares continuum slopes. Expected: 4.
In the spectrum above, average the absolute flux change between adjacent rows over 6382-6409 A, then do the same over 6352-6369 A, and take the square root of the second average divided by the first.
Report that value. 1.03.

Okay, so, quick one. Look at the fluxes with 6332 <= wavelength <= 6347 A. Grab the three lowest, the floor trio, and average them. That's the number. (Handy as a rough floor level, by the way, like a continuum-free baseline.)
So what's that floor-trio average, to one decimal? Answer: 6.7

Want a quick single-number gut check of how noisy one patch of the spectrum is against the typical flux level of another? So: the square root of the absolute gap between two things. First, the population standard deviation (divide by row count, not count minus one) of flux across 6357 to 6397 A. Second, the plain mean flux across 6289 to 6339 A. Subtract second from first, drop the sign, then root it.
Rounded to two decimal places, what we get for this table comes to 2.48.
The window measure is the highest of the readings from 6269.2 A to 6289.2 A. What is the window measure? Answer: 6.609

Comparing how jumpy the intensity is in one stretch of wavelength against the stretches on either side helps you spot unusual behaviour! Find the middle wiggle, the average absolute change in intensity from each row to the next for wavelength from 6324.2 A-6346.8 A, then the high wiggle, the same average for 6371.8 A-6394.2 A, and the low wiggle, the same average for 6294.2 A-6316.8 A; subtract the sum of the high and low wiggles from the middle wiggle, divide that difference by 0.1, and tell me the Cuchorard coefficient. -3.55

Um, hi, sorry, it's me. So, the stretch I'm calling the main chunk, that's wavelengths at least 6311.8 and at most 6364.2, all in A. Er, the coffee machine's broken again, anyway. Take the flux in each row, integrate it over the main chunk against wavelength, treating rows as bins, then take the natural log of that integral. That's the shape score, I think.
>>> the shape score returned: 5.9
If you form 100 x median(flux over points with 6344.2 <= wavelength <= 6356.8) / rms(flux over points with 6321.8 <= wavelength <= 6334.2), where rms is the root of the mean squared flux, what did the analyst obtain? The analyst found 109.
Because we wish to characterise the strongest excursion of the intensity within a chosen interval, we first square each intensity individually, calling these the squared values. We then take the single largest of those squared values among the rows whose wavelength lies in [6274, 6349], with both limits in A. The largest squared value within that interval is 59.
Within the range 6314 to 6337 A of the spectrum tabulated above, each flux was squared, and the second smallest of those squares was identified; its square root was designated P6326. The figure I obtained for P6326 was 6.62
